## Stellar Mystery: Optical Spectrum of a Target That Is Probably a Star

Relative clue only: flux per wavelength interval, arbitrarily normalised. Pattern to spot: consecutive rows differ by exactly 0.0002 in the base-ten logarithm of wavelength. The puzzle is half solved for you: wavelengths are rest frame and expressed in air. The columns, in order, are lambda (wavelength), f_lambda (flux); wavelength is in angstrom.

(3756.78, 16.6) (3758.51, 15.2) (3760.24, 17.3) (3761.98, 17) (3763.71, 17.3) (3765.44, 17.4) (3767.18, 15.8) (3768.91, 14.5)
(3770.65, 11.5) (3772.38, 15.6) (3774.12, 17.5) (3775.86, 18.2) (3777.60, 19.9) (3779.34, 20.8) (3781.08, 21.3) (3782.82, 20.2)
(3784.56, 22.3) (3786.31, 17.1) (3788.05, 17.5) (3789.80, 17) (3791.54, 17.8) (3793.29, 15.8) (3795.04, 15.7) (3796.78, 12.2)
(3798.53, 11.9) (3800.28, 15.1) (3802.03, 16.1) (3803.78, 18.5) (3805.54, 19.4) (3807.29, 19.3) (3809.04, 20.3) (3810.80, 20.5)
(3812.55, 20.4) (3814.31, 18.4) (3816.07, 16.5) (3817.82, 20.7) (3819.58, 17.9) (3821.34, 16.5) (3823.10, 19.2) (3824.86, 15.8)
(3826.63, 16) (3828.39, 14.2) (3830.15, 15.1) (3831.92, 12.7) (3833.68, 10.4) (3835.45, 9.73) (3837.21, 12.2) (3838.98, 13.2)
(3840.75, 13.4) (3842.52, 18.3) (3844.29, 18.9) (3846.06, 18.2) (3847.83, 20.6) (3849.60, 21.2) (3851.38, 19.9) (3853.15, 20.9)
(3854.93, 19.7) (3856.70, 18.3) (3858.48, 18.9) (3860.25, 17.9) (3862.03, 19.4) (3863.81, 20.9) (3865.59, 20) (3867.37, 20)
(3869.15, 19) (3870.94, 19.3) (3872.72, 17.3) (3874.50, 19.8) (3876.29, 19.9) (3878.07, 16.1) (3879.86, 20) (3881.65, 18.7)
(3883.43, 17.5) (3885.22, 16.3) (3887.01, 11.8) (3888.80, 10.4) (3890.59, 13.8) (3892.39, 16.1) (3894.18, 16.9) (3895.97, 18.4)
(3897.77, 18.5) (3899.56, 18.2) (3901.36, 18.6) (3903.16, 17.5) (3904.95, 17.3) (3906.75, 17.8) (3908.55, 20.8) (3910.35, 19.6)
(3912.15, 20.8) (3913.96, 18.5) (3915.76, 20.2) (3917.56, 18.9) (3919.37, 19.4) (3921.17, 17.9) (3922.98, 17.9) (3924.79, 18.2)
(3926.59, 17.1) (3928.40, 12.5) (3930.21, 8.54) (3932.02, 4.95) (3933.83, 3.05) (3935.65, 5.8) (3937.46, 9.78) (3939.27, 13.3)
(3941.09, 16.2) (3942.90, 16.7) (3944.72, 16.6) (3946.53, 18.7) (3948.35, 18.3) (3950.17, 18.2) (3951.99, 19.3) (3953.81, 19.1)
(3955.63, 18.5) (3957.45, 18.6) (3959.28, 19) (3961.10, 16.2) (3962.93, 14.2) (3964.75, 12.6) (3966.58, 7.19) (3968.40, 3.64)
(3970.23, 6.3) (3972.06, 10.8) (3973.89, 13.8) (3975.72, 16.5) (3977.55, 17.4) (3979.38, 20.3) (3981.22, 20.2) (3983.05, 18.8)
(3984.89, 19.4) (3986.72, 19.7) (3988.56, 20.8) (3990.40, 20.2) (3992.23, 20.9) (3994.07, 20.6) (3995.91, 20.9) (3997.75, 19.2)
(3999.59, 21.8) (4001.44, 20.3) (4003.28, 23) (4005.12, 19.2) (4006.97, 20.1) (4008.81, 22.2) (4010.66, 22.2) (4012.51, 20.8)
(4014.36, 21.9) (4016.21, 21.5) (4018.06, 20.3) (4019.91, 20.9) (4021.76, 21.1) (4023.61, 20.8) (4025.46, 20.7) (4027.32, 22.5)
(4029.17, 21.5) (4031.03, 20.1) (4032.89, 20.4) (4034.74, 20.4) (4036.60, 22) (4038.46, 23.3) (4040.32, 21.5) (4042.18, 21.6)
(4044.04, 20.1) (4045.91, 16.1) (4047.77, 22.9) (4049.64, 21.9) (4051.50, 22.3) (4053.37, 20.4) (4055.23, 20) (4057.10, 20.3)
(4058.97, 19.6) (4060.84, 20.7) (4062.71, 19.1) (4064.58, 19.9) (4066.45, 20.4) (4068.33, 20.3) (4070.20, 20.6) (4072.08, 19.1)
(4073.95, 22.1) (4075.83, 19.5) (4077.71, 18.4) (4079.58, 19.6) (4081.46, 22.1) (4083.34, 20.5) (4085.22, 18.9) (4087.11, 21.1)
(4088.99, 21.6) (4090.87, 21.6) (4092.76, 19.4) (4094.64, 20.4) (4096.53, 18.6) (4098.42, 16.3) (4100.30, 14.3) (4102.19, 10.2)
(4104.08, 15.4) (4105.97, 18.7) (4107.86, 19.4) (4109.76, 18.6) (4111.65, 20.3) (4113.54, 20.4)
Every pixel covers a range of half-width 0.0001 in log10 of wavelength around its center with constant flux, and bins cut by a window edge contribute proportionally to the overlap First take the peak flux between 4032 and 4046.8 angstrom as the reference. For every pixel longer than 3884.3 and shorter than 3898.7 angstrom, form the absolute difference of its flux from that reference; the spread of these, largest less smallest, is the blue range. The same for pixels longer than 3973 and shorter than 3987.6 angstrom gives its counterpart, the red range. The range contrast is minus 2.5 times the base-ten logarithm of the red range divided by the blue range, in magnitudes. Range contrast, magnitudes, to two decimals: 0.24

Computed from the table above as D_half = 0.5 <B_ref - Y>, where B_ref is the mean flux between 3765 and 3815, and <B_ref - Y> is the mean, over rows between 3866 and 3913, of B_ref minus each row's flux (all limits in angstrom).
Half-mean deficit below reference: -0.1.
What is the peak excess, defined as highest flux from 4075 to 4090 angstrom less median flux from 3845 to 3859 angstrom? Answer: 2.3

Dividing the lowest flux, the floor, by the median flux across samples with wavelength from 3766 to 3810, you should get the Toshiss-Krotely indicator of 0.7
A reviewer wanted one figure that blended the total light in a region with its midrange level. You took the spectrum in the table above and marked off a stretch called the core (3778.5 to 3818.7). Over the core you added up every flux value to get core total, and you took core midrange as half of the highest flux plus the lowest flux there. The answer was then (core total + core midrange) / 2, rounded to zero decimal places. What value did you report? 216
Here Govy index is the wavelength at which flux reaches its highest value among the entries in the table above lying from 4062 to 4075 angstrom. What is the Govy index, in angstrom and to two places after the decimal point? 4073.95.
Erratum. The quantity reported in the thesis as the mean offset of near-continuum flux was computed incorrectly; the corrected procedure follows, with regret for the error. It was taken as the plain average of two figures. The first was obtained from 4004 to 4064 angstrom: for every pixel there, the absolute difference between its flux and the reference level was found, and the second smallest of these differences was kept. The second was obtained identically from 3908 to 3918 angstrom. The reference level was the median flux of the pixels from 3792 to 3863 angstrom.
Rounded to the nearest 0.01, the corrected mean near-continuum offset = 1.00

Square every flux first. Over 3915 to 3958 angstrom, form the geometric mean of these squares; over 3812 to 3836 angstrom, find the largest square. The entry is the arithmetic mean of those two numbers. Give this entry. 312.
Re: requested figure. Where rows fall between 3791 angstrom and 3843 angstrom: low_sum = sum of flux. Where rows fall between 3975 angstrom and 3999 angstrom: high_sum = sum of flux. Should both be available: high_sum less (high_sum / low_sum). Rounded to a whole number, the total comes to 254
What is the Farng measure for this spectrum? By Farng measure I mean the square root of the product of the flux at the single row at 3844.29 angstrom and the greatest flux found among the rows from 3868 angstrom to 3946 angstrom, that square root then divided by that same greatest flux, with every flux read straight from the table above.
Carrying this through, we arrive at 0.95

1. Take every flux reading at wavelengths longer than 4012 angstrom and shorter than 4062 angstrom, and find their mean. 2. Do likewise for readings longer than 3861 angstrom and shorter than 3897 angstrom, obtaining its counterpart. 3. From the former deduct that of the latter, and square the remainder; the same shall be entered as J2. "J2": 11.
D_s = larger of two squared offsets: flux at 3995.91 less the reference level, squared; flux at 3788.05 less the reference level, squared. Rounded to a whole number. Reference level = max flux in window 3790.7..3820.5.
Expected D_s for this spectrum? 10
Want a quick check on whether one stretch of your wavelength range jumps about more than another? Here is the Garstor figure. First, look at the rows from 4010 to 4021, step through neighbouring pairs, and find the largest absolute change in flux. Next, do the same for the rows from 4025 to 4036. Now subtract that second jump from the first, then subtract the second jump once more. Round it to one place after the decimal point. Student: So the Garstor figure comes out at -2.2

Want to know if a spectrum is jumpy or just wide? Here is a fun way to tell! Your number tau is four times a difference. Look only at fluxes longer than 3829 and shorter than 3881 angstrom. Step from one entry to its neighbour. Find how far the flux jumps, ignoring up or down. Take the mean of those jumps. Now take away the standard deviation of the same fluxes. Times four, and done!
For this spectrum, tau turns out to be -7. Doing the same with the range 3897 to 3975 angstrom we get -13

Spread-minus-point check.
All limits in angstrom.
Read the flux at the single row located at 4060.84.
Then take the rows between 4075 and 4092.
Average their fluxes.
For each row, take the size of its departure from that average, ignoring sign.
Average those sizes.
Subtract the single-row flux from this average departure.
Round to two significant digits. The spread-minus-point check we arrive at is -20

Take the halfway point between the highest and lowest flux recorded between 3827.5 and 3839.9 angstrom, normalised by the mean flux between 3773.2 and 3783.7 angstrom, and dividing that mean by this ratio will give 31.1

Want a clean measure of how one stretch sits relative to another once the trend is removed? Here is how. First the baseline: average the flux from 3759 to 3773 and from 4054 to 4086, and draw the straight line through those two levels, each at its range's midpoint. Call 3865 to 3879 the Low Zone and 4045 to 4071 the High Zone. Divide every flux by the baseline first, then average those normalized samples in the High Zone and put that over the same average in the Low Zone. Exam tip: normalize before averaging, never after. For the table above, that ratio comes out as 0.93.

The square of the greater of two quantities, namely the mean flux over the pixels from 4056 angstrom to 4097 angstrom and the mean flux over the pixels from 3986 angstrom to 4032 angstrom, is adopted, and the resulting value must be 438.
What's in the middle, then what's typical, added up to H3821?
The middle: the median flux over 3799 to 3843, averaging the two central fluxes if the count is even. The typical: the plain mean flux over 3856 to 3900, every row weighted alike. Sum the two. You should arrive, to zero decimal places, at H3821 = 34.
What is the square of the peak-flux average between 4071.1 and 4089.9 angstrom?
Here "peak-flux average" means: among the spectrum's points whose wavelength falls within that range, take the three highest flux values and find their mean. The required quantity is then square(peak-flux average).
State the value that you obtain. 481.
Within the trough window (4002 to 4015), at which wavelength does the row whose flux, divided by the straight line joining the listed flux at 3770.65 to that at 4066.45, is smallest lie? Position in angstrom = 4005.12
